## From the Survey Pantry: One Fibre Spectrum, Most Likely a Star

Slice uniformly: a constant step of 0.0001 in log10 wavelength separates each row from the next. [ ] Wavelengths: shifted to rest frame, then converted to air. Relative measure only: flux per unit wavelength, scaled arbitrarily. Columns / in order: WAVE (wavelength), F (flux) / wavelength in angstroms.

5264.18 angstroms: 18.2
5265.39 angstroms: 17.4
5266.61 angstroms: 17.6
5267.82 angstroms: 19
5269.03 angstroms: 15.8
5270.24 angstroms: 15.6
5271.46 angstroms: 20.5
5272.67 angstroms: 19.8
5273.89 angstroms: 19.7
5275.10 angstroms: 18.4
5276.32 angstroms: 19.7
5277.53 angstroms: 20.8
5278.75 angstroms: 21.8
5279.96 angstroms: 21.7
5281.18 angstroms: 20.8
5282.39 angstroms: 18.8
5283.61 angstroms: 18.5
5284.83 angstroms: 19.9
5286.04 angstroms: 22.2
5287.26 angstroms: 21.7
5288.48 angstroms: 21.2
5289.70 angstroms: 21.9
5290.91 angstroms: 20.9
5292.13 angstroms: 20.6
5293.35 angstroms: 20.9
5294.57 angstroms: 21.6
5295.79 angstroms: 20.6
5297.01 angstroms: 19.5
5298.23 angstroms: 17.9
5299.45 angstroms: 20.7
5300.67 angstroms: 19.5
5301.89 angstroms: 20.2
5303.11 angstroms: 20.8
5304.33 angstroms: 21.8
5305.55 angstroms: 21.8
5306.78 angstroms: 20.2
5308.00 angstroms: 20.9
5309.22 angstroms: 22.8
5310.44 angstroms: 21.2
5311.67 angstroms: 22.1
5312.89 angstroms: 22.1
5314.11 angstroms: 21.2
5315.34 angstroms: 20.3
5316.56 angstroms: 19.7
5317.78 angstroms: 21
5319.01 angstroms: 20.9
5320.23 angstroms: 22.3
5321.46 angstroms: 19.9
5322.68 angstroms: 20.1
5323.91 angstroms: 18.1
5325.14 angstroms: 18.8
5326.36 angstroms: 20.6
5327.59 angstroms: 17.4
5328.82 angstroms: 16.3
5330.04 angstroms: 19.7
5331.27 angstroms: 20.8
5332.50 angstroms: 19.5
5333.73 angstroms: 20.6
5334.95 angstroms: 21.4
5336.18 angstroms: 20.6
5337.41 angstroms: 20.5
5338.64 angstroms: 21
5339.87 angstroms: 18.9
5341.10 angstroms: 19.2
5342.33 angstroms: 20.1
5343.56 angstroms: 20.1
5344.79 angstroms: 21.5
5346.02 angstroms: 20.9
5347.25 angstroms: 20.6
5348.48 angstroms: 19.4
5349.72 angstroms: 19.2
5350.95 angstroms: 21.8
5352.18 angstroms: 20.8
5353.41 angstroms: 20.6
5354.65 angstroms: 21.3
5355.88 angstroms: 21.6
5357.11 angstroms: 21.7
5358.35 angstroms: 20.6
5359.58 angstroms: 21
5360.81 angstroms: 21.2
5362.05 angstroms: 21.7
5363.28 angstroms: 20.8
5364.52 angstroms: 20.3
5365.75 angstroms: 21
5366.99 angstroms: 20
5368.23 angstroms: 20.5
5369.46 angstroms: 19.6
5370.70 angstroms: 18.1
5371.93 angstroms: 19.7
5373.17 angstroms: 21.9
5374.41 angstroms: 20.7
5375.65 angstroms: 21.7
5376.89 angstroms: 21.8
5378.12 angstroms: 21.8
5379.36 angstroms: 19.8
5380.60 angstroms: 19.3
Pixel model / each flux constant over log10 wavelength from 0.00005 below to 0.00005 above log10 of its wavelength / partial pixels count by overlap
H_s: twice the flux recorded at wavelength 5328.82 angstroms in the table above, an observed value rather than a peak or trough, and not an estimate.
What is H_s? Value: 32.6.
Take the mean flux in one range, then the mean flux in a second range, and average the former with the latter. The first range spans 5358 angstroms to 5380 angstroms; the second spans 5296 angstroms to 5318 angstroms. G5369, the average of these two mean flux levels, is 20.7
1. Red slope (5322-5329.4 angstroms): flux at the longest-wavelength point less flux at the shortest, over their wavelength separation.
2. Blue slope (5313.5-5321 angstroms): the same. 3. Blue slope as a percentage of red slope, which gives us -29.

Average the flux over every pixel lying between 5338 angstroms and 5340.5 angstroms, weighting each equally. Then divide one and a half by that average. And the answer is 0.0752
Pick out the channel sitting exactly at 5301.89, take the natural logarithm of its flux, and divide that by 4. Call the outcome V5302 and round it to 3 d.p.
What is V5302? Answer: 0.751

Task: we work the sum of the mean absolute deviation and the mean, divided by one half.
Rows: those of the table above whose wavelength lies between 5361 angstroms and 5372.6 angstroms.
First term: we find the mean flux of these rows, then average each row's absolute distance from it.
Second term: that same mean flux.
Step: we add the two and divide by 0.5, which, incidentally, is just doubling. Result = 41.9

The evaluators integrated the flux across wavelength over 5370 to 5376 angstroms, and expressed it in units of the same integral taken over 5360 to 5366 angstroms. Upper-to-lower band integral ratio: 0.97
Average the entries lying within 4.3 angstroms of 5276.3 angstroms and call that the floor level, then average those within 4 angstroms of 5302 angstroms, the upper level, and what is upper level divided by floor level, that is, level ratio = 1.01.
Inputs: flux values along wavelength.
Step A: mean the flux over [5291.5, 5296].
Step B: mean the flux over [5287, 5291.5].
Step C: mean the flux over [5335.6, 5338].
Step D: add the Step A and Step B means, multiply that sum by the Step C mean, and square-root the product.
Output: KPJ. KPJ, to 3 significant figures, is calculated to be 29.5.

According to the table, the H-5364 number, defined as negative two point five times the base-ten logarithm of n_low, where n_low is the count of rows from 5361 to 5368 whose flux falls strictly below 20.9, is -1.2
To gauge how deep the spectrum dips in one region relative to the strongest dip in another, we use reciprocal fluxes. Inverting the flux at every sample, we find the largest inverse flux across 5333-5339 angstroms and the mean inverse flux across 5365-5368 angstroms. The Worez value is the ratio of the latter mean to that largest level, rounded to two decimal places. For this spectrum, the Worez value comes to 1.00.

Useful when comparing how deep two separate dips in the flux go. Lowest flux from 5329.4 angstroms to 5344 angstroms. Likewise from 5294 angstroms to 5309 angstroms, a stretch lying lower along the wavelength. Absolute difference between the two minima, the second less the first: 1.0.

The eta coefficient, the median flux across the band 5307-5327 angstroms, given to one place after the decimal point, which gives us 20.9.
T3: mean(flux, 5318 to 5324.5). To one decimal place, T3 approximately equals 20.3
